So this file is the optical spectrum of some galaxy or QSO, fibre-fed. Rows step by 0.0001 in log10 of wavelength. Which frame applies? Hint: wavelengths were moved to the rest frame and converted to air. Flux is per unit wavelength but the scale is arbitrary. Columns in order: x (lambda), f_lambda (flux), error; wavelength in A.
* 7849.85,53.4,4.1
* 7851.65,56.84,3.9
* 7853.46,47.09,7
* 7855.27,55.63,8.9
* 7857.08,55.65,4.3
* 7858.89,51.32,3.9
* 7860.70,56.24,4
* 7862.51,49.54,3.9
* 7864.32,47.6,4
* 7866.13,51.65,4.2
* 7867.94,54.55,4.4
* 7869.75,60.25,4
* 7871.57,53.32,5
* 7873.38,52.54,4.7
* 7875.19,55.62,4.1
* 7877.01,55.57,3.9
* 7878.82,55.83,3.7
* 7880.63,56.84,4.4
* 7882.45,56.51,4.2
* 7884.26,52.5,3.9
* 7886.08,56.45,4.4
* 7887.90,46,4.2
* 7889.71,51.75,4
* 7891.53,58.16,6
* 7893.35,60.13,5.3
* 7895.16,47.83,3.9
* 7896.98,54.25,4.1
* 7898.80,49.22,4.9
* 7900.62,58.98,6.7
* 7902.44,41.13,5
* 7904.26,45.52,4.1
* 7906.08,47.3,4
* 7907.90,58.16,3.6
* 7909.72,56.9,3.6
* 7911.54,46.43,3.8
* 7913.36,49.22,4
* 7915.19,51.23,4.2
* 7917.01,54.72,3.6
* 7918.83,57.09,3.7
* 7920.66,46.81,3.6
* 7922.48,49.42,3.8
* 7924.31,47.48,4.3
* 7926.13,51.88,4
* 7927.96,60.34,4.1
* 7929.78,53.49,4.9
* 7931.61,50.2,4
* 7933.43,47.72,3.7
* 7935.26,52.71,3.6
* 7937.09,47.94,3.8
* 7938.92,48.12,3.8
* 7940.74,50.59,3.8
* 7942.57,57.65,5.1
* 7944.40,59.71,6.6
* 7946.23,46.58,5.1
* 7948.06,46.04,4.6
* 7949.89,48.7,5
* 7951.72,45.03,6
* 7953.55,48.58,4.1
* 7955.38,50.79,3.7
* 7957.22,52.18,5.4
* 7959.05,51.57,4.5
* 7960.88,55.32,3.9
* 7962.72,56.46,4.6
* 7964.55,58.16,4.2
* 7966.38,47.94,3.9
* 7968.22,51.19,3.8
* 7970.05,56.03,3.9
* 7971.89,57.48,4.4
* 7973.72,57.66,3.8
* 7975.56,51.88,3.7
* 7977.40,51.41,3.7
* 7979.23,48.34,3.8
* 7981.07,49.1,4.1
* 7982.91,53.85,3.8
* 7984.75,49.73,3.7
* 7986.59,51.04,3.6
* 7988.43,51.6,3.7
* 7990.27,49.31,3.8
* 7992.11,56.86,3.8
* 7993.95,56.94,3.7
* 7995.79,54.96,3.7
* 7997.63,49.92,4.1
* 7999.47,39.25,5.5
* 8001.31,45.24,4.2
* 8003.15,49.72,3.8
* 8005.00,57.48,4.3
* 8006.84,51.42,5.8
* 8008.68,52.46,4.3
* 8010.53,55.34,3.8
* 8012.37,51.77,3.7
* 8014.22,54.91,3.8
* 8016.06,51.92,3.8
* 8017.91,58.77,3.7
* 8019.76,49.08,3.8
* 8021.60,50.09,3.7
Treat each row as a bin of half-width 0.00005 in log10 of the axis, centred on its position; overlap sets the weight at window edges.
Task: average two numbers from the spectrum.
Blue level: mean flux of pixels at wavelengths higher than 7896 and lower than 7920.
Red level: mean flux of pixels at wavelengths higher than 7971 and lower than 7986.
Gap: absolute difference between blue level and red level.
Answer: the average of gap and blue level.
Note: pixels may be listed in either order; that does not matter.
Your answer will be 26.2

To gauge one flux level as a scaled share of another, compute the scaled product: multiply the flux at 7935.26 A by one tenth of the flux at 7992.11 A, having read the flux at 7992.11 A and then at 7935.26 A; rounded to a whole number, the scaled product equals 300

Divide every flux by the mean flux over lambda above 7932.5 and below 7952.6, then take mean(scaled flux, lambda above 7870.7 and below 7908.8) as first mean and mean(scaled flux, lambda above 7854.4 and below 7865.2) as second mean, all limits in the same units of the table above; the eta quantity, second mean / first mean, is 0.99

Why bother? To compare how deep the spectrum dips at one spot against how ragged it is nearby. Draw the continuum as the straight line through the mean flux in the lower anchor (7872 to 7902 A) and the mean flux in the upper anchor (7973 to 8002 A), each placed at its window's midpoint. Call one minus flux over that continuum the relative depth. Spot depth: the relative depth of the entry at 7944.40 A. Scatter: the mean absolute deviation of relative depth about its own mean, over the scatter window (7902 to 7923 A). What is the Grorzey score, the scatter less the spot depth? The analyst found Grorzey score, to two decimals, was 0.22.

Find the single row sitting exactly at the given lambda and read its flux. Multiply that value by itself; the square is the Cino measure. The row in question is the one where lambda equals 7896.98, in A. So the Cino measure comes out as 2943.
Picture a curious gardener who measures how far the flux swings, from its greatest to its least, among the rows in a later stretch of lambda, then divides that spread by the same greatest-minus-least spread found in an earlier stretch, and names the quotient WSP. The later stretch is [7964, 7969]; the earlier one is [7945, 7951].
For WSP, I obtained 3.8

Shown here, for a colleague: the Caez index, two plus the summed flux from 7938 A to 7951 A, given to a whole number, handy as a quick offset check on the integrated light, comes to 359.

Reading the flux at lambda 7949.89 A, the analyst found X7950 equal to 48.7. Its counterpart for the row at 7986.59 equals 51.04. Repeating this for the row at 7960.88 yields 55.32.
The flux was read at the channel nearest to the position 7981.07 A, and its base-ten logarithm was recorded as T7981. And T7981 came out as 1.69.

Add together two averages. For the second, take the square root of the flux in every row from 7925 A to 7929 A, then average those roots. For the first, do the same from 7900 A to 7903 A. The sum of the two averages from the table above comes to 14.5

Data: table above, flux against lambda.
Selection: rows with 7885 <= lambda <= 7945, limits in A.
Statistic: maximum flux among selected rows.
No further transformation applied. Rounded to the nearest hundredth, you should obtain 60.34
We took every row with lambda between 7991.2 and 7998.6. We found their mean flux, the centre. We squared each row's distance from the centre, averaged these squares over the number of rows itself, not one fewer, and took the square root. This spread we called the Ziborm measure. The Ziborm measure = 2.85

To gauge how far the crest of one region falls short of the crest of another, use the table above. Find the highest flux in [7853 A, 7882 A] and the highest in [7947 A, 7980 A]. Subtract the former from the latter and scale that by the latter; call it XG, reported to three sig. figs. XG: -0.0359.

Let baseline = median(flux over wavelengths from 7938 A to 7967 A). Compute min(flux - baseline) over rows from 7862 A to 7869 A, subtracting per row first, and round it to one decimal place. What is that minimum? -3.1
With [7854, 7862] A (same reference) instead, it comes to 0.6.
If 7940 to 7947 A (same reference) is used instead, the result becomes -4.1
